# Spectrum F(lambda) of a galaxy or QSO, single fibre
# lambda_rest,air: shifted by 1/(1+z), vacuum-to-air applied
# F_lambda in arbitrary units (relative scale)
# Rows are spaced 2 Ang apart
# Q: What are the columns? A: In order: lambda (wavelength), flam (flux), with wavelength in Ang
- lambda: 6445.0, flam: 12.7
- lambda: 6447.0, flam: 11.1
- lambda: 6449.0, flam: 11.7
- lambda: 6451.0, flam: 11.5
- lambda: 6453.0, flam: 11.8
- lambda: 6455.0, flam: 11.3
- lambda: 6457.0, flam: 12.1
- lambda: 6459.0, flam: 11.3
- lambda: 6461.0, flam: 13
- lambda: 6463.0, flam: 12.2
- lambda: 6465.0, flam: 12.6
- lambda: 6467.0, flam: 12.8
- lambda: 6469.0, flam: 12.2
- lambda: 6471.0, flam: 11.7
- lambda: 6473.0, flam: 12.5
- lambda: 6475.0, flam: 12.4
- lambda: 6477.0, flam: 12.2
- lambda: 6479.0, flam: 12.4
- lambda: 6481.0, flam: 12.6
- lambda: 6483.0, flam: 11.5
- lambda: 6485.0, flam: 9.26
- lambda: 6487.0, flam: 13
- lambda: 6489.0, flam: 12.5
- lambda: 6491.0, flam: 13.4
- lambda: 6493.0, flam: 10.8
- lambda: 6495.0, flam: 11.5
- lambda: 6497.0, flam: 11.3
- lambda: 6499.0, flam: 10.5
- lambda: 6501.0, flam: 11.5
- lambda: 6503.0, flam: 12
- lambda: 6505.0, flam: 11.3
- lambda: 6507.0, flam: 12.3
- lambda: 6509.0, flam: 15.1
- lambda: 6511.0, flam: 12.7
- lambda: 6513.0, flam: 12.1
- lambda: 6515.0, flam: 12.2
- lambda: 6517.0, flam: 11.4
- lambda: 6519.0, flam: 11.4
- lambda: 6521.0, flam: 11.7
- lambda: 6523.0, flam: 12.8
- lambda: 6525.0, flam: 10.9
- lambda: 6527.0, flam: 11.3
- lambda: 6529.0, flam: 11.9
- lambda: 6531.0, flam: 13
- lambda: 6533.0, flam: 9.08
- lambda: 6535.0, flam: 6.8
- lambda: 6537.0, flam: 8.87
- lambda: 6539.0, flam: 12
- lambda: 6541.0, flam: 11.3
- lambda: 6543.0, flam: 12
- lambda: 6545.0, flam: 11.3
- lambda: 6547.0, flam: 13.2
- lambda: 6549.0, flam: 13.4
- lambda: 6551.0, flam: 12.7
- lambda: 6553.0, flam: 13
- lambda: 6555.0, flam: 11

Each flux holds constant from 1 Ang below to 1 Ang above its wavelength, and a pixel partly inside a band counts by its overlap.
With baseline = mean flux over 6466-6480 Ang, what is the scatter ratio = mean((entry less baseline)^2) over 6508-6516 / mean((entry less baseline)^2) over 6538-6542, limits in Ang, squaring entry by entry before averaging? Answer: 3.5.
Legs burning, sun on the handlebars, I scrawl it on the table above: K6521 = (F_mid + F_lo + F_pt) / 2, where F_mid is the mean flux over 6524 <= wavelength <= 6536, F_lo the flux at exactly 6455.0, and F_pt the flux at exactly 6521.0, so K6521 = 16.7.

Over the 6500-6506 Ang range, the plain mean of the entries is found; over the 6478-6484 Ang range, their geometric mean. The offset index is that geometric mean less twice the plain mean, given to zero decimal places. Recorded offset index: -11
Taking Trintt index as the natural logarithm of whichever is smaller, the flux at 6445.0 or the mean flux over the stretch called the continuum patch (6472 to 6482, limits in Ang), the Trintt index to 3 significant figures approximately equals 2.52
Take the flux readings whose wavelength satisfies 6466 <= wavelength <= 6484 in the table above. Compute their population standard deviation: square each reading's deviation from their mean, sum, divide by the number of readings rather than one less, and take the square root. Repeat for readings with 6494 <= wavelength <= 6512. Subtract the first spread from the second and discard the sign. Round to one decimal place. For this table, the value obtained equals 0.8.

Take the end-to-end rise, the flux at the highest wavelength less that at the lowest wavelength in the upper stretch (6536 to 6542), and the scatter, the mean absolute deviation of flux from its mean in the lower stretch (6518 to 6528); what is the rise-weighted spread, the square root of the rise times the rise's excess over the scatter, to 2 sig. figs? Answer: 2.2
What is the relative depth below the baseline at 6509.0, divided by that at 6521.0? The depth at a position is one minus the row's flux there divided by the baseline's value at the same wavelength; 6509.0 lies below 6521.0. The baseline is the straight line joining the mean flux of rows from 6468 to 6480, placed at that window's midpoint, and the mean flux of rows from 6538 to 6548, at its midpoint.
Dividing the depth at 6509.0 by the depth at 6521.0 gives -8.6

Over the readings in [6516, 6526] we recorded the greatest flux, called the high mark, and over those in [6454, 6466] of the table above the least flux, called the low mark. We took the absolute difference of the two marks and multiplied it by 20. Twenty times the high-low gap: 30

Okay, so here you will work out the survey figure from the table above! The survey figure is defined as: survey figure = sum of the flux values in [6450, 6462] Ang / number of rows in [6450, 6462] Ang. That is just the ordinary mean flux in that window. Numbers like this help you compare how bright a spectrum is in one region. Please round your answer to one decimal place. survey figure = 11.8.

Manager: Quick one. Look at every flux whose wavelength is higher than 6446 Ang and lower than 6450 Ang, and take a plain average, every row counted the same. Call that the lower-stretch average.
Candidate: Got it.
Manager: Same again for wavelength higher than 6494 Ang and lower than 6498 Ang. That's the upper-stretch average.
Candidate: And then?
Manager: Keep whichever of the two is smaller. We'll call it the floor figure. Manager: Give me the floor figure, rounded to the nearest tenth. 11.4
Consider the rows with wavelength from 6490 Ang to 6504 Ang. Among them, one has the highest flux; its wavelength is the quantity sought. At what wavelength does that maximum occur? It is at 6491.0 Ang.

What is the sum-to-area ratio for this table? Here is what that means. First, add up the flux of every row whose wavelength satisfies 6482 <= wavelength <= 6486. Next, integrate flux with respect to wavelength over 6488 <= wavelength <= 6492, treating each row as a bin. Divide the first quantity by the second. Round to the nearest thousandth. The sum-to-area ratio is 0.401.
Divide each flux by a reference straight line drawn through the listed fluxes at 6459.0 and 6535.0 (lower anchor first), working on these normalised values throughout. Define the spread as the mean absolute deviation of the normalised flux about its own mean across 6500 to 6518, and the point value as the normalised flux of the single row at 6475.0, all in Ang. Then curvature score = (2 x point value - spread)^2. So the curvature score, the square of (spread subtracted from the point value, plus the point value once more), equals 5.25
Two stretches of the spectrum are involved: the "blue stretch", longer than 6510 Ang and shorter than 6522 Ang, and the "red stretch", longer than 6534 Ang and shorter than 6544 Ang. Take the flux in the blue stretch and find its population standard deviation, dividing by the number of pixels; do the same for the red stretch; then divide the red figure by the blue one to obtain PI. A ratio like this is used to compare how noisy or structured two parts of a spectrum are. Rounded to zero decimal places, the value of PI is 4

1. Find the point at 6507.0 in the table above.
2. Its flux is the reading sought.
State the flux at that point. 12.3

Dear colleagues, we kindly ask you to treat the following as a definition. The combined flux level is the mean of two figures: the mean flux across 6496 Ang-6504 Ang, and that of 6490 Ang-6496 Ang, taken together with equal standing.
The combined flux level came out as 11.6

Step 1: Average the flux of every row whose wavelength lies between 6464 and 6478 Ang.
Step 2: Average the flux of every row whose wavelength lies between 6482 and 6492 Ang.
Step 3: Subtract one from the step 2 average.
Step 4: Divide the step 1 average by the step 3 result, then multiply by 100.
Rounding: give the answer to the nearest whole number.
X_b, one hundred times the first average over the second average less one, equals 113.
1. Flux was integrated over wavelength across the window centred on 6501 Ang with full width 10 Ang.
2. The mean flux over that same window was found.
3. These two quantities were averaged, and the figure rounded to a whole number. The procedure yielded 62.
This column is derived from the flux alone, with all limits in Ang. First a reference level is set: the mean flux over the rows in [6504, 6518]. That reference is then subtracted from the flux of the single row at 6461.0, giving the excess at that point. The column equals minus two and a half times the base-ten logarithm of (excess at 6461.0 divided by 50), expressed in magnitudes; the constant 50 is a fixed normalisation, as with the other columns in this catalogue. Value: 4.88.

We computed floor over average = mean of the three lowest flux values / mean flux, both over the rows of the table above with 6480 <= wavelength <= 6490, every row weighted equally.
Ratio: 0.94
